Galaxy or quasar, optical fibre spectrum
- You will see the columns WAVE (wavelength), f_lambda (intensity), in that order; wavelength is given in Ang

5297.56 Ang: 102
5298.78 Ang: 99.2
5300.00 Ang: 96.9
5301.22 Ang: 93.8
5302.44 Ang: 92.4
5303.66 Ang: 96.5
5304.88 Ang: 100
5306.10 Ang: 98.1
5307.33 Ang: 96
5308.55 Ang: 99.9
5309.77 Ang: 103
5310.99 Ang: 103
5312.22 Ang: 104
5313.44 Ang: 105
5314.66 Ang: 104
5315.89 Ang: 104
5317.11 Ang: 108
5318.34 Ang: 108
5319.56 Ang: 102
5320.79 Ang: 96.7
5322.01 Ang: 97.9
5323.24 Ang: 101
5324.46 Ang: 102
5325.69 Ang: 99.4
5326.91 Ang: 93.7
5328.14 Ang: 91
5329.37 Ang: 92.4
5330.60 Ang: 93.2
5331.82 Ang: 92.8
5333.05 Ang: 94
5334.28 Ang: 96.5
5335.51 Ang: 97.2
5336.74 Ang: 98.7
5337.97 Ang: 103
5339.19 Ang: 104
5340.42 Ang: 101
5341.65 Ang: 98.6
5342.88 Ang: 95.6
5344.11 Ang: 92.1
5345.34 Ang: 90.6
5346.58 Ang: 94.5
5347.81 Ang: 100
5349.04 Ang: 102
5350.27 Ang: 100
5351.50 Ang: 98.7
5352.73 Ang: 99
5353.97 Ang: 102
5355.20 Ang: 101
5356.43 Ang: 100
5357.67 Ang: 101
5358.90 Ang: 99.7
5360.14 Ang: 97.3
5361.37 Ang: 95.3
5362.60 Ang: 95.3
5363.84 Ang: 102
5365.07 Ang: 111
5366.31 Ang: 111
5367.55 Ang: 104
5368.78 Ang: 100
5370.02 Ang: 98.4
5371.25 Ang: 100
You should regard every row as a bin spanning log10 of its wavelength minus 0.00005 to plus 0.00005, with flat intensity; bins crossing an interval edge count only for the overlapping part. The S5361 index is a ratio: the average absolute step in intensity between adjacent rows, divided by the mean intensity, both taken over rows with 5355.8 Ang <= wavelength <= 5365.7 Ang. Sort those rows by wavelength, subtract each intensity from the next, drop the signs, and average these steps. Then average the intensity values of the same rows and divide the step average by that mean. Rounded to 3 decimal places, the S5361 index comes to 0.032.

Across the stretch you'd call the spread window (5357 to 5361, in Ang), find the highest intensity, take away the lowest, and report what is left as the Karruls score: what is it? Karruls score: 3.7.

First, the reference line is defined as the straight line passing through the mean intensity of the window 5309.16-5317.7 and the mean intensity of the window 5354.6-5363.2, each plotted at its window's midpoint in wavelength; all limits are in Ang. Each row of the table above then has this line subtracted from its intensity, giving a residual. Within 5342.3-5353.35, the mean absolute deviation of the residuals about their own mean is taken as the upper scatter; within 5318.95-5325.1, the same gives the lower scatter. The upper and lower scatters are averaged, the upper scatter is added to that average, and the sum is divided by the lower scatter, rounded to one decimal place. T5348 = 3.1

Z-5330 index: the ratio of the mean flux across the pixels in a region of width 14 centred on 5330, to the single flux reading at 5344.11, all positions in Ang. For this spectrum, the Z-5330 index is 1.04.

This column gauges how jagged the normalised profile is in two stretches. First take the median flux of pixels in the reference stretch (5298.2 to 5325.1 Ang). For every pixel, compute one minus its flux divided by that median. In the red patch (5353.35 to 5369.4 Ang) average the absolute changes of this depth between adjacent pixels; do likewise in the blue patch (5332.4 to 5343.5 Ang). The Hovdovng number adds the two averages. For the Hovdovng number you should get 0.052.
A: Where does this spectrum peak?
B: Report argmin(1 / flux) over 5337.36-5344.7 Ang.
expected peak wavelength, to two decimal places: 5339.19 Ang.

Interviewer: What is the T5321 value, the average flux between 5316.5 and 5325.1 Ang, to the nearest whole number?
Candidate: 102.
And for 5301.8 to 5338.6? 99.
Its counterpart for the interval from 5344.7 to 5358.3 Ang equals 99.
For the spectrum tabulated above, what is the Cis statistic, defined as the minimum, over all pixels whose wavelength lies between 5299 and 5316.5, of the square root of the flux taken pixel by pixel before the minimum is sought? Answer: 9.612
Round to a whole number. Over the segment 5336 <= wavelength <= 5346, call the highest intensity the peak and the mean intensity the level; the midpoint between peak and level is 101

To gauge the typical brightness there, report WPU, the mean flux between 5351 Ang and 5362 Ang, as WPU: 99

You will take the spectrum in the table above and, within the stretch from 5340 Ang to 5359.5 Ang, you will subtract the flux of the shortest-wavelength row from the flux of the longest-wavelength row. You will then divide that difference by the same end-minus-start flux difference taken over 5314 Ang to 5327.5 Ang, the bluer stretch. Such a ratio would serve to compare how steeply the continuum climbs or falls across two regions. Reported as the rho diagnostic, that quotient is 0.1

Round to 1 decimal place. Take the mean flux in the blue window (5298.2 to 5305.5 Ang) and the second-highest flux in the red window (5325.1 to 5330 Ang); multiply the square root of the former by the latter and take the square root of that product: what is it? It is 30.3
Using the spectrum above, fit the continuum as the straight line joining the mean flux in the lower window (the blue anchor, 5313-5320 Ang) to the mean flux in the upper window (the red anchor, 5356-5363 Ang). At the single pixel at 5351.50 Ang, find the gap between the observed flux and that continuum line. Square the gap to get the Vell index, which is 1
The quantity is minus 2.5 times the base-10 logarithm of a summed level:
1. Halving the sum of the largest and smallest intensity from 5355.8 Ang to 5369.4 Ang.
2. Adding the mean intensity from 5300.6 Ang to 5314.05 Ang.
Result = -5.77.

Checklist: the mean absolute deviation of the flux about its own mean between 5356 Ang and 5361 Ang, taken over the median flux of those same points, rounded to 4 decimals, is 0.0110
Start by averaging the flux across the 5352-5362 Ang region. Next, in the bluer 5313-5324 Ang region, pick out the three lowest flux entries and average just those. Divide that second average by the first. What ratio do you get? 0.991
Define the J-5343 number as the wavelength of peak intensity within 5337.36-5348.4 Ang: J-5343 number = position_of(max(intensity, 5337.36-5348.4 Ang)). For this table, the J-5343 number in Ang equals 5339.19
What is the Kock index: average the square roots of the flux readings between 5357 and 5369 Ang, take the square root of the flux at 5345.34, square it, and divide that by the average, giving 9.0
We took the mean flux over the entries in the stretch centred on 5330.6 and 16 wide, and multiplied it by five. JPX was 483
